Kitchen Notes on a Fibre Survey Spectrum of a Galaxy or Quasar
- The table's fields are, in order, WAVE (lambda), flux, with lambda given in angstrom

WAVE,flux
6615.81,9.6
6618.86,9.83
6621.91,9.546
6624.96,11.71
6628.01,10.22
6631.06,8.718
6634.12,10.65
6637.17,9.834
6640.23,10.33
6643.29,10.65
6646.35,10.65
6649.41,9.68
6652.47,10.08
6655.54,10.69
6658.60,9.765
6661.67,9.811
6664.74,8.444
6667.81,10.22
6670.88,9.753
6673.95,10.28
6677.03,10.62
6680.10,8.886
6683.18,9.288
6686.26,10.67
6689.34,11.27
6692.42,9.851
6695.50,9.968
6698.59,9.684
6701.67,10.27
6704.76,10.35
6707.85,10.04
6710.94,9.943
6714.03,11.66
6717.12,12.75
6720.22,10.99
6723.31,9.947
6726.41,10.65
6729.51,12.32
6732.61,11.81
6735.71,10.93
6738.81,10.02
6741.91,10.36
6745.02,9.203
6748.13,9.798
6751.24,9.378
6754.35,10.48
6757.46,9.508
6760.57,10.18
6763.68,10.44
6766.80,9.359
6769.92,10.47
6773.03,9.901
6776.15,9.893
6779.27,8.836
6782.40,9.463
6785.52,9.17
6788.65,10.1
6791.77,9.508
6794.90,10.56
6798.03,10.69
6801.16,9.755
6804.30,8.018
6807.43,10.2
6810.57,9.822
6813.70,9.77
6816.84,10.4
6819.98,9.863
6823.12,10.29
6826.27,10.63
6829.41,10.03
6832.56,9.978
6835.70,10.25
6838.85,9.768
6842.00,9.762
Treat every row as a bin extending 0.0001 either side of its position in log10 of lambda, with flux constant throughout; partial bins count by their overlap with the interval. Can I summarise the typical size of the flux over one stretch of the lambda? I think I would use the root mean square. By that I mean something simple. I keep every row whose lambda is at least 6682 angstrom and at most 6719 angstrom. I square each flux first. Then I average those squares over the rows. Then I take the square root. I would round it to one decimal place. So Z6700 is 10.5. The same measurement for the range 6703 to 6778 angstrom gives 10.5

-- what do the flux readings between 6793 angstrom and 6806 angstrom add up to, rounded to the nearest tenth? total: 39.0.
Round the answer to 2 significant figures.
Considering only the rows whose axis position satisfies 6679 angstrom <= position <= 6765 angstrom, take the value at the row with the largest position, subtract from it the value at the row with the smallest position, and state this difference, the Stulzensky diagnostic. 1.6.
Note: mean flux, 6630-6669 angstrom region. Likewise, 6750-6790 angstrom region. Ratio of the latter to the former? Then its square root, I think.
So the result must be 0.99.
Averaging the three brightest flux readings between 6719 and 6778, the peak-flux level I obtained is 11.7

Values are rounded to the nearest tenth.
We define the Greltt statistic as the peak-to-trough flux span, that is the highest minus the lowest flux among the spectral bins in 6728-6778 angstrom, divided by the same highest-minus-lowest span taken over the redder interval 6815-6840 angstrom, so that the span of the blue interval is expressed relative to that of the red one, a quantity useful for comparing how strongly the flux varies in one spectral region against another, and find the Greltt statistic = 3.6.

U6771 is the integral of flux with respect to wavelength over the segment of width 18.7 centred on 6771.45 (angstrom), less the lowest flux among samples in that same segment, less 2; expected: 173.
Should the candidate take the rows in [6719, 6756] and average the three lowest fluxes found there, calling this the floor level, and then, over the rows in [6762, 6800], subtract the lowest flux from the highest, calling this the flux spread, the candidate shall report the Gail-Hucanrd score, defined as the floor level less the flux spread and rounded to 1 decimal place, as 7.6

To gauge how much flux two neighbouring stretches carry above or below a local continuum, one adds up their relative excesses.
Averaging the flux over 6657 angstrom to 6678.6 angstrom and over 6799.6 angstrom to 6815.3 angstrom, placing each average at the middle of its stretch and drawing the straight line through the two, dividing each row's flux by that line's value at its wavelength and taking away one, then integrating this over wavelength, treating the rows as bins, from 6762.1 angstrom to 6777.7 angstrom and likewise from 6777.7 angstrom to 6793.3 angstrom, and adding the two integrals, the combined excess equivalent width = 0.4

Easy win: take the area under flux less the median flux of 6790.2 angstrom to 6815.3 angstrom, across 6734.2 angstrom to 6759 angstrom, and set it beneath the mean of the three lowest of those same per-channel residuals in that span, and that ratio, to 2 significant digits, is -0.11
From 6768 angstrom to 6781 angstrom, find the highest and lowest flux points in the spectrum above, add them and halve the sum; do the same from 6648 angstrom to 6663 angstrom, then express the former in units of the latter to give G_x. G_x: 0.95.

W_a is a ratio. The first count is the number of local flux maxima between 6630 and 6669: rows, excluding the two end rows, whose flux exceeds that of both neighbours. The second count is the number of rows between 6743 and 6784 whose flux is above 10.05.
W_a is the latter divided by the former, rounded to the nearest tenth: 1.3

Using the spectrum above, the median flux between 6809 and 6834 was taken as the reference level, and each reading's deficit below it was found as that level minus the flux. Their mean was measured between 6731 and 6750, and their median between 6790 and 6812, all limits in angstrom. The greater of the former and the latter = 0.18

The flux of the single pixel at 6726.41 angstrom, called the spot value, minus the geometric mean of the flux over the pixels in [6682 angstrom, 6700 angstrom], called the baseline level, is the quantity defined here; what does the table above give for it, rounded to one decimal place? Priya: 0.5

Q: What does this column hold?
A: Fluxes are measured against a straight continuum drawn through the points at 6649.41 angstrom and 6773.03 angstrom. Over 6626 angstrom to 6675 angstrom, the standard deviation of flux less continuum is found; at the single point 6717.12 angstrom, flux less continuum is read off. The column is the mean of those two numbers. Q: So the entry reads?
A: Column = 1.8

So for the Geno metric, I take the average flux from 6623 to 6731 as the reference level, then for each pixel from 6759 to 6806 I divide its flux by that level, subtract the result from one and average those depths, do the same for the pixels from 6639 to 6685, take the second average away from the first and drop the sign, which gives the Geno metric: 0.018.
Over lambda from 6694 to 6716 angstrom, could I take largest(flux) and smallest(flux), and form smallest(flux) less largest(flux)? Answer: -2.0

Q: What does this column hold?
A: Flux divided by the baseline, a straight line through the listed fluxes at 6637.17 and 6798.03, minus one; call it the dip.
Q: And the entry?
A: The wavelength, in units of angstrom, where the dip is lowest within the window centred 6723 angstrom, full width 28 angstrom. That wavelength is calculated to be 6723.31 angstrom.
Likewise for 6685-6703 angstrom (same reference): 6698.59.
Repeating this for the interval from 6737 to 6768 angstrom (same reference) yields 6745.02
